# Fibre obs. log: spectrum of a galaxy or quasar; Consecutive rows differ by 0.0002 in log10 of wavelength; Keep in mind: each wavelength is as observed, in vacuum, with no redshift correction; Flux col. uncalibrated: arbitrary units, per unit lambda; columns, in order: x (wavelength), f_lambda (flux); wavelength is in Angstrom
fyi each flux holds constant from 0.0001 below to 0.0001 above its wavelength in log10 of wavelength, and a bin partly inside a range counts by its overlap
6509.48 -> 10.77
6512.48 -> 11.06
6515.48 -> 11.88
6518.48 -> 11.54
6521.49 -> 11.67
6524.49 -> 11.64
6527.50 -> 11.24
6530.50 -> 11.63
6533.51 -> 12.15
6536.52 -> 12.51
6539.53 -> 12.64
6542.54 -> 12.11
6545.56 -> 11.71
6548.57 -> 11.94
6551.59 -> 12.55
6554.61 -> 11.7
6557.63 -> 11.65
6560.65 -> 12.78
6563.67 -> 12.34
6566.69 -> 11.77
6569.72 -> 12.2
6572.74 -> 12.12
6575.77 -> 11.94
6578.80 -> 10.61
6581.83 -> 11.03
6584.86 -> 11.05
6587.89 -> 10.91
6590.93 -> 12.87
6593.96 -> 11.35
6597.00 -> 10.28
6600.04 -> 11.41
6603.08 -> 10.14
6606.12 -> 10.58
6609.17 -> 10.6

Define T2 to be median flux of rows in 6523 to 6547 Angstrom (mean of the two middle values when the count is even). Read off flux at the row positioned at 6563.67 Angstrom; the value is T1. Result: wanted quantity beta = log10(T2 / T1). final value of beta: -0.02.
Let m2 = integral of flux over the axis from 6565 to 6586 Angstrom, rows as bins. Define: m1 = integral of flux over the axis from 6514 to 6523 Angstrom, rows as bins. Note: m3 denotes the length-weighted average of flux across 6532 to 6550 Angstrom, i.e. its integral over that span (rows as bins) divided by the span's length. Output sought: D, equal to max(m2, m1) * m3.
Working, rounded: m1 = 105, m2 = 243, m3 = 12.2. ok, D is 2953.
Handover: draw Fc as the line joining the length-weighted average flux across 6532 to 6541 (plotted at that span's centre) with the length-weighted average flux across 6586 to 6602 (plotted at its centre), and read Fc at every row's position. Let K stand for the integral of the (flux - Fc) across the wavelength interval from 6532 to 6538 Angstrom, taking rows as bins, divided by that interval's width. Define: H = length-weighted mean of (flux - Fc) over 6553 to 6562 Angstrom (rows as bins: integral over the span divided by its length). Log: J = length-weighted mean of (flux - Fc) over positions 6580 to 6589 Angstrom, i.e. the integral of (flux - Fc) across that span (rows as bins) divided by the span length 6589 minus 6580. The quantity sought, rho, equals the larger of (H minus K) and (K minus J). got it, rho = 0.4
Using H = 0.0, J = -0.52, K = -0.13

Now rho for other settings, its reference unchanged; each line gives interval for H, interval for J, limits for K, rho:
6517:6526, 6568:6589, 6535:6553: 0.2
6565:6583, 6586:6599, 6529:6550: 0.2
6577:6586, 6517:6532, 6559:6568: 1.5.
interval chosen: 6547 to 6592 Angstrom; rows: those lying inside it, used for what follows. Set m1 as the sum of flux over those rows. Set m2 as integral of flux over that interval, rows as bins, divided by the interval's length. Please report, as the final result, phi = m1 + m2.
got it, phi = 189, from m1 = 177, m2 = 11.8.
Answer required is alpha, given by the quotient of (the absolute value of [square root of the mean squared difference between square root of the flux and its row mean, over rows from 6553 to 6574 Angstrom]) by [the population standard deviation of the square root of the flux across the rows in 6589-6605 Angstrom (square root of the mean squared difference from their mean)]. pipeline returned 0.4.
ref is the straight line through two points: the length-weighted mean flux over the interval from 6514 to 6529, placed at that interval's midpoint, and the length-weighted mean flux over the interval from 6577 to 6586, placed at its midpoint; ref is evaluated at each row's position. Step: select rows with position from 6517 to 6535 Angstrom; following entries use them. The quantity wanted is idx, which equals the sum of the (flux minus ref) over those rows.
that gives 0.6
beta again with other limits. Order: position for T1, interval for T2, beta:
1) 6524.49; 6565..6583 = 0.01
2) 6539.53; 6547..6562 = -0.02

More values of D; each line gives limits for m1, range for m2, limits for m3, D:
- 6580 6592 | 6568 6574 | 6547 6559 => 1635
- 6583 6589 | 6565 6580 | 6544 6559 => 2100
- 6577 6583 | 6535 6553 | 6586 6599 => 2500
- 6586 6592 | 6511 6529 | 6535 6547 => 2535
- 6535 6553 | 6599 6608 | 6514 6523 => 2576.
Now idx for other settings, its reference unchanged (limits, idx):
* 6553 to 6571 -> 5.6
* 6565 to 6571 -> 1.8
